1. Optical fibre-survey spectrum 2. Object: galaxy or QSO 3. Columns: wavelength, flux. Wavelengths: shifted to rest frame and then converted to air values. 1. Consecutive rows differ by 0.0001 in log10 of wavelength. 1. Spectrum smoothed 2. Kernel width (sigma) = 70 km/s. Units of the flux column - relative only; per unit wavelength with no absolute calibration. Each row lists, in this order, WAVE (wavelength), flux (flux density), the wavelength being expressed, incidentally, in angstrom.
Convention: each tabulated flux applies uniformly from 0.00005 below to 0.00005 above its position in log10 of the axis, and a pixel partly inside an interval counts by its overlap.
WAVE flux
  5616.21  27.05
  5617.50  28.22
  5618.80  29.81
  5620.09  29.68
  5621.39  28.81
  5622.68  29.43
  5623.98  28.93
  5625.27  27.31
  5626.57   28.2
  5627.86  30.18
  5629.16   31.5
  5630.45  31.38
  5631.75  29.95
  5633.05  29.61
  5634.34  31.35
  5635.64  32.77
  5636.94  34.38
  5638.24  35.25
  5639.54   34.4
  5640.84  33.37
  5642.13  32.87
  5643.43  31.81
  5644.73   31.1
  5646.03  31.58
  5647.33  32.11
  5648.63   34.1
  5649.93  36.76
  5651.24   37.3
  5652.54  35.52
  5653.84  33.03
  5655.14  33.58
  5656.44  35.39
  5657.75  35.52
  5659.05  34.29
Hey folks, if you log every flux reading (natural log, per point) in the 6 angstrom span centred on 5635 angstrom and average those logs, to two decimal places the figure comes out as 3.47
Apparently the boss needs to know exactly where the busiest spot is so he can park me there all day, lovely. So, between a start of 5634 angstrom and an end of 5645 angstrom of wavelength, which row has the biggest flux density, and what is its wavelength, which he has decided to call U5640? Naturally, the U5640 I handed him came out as 5638.24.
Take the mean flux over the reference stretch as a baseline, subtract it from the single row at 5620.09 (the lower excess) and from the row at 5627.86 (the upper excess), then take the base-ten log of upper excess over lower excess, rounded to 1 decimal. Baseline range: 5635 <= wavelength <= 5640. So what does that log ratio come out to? -0.1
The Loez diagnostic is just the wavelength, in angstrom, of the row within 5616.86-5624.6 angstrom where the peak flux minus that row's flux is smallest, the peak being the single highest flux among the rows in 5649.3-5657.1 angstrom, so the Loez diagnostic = 5618.80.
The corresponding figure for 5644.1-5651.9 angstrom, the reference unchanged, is 5651.24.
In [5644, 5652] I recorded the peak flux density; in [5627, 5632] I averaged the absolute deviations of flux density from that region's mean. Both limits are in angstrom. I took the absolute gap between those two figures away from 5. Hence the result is -31.6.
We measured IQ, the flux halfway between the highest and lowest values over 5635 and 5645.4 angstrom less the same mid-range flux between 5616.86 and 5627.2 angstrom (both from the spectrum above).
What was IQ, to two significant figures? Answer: 4.6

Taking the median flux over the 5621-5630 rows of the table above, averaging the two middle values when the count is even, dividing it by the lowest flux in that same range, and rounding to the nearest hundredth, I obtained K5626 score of 1.06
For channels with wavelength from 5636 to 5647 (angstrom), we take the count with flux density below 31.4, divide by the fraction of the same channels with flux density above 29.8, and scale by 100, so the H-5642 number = 100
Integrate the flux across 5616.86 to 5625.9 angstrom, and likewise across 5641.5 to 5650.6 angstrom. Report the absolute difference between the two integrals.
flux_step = 38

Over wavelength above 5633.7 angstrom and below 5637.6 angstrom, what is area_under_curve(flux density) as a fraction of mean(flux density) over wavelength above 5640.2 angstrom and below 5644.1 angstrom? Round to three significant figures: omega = 3.91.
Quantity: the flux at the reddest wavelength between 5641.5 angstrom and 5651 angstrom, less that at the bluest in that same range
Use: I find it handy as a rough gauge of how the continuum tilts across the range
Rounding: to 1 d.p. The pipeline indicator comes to 3.9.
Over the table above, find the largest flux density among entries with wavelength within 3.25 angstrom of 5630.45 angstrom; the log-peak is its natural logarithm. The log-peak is 3.45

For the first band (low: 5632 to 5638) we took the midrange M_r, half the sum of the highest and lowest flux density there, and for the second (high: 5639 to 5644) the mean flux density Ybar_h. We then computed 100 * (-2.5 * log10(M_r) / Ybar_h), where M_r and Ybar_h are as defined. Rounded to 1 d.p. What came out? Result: -11.4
